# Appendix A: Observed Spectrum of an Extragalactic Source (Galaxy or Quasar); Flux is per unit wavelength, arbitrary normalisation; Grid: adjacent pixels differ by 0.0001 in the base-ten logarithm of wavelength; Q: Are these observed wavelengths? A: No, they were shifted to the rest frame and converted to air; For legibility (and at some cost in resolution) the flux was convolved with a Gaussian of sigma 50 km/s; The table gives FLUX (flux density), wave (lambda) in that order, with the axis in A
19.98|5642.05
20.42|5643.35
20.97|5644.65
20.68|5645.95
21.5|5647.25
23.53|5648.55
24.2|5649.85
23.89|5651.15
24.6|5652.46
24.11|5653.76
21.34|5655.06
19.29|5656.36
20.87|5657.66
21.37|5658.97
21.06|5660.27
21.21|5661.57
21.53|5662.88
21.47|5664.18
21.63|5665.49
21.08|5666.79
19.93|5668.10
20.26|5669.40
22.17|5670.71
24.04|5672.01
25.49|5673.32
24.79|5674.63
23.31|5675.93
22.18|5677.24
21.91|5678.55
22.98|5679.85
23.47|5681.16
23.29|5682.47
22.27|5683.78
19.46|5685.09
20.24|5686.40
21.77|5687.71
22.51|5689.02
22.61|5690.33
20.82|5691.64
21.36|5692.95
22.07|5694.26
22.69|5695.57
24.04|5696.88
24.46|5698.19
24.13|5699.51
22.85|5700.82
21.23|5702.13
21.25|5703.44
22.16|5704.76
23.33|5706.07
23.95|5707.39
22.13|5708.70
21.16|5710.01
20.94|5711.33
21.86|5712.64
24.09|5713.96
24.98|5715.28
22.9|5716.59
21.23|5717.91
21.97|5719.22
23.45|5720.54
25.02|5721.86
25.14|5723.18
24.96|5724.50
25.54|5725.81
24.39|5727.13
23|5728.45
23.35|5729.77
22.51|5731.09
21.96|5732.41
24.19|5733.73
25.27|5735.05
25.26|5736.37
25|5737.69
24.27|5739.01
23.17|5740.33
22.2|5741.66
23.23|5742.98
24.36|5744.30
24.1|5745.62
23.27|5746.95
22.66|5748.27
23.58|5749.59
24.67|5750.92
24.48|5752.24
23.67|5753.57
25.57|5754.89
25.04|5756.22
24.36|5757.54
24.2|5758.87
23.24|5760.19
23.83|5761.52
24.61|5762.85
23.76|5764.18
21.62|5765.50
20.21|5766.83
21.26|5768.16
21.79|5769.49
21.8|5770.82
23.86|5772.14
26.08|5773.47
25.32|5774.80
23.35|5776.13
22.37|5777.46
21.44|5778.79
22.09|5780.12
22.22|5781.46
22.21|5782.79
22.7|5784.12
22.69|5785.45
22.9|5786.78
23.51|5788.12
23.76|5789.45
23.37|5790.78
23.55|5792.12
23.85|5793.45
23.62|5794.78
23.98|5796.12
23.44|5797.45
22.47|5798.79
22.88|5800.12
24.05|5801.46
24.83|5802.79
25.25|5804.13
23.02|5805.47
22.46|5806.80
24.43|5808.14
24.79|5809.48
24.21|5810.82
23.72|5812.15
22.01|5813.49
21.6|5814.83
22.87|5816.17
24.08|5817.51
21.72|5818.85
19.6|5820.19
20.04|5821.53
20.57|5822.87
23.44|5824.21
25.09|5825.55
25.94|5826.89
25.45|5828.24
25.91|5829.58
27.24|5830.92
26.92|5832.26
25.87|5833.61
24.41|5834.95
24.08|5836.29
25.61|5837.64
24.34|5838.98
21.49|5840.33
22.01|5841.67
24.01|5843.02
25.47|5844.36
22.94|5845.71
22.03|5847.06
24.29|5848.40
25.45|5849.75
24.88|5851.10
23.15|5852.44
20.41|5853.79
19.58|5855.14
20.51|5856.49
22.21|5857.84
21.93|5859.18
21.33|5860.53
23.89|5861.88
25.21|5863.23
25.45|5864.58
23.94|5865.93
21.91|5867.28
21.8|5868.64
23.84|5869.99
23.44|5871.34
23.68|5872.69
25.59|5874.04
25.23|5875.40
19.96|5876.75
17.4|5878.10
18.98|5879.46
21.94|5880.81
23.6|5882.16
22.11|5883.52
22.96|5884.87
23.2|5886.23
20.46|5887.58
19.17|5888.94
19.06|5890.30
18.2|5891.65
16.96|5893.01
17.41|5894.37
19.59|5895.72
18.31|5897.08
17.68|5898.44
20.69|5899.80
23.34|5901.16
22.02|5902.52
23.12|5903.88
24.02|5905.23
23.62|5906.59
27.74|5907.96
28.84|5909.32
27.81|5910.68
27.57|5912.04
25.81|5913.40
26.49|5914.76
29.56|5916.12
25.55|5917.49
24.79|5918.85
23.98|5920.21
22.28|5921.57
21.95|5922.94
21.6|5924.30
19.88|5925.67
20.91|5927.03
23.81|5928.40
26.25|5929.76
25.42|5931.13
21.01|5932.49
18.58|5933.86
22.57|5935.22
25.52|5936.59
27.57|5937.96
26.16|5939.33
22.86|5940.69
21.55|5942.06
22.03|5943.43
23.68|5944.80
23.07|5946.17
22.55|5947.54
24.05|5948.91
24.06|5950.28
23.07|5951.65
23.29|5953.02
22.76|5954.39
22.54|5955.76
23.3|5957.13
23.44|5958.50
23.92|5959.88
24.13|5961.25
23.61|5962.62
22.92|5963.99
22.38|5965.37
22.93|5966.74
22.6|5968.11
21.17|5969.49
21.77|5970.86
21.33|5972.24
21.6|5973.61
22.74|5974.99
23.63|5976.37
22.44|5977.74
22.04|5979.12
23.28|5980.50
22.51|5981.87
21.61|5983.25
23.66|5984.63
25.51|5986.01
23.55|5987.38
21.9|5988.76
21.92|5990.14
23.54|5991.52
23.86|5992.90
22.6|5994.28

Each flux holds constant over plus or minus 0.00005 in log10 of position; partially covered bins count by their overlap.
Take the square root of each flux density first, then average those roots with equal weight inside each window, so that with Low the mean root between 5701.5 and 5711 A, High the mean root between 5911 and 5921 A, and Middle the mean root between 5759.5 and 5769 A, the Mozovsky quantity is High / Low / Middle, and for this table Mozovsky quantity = 0.229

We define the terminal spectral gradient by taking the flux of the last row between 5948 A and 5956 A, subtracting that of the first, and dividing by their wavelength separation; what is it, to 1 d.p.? -0.2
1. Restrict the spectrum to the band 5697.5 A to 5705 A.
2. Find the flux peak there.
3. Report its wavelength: 5698.19 A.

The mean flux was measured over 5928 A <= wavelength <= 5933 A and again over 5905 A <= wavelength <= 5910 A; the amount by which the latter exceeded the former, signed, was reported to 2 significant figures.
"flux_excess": 1.9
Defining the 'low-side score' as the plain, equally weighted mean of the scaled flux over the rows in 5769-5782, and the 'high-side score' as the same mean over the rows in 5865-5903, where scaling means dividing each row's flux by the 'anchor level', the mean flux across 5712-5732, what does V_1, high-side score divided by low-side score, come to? 0.92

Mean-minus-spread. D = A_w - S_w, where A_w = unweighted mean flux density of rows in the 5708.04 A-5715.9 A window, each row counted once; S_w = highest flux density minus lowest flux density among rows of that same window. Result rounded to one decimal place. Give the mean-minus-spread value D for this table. 18.5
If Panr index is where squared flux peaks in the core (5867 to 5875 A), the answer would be 5874.04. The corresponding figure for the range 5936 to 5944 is 5937.96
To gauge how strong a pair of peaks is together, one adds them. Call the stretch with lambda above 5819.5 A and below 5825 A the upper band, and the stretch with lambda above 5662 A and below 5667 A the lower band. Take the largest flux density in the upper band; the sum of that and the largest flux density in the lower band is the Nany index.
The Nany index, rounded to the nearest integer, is 45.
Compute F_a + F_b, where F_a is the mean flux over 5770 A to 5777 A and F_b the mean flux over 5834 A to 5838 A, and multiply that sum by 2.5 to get 122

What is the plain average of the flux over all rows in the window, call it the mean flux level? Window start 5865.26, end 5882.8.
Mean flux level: 22.4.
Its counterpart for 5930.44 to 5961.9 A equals 23.4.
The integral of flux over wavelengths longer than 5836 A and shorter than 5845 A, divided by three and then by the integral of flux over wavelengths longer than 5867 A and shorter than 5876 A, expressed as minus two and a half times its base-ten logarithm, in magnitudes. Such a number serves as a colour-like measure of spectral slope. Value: 1.19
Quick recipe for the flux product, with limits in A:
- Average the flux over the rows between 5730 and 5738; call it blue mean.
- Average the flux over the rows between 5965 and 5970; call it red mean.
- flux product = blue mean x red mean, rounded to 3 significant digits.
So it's 535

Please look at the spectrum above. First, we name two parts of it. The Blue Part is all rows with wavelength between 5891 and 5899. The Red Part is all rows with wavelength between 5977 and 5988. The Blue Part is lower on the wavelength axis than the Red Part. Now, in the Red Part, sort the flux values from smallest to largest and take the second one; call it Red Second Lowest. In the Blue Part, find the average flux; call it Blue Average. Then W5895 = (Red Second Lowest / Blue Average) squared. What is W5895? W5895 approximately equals 1.50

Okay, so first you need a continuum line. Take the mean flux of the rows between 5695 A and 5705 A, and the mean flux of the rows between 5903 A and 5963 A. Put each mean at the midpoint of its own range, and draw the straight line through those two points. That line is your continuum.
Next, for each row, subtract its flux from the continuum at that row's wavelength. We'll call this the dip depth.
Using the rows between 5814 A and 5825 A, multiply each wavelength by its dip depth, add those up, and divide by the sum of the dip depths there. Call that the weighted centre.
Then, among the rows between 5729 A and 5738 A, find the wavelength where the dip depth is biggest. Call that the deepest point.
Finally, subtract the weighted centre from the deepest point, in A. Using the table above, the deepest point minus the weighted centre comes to -87.8 A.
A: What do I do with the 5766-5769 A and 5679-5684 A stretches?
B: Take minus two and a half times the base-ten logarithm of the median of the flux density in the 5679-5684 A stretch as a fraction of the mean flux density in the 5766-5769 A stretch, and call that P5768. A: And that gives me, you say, -0.12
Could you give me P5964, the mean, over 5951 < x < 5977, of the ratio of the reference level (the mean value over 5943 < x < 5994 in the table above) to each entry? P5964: 1.01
